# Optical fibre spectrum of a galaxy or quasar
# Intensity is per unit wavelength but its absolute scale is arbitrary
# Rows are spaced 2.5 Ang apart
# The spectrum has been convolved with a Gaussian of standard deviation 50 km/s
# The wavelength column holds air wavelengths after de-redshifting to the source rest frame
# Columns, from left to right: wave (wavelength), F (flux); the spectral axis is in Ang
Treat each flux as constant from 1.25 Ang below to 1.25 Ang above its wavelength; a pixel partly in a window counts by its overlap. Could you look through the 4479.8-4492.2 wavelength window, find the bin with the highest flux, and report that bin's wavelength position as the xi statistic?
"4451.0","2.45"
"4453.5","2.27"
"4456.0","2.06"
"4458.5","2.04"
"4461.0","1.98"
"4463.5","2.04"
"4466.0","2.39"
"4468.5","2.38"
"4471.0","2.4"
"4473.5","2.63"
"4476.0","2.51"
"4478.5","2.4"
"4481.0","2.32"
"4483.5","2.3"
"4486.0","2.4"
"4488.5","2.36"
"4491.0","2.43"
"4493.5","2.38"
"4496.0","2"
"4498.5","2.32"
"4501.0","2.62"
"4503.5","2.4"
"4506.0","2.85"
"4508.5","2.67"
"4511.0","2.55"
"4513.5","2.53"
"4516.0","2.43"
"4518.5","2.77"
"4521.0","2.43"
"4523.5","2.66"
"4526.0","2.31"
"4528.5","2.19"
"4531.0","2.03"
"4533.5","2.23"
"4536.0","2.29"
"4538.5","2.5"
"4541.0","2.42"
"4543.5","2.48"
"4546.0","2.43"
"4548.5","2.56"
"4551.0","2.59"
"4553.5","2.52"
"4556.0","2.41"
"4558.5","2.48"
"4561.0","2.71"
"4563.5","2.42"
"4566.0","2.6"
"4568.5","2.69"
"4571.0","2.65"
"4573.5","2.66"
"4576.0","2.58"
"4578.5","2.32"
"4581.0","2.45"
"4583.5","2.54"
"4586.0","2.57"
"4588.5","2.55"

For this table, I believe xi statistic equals 4491.0 Ang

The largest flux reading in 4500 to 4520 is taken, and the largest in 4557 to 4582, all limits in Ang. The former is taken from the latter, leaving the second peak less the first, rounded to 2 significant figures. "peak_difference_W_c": -0.14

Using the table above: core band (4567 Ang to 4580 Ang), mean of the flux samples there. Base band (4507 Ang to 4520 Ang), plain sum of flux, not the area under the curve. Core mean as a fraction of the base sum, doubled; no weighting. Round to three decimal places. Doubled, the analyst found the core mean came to 0.398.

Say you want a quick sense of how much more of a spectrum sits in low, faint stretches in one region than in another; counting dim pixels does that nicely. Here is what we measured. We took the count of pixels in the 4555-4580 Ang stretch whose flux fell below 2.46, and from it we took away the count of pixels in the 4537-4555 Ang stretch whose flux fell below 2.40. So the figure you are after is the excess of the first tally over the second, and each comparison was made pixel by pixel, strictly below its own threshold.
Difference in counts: 3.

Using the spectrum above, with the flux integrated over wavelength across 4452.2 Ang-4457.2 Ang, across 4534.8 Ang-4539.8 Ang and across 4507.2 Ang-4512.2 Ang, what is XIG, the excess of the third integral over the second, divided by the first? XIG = 0.10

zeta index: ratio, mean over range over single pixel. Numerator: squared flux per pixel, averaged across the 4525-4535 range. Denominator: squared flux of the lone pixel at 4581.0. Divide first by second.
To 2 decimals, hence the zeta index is 0.80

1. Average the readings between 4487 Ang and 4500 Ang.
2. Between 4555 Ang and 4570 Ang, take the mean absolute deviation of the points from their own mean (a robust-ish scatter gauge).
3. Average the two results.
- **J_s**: 1.21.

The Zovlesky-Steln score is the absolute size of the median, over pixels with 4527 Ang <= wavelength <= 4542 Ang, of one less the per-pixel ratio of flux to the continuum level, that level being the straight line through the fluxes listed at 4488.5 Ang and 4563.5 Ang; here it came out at 0.057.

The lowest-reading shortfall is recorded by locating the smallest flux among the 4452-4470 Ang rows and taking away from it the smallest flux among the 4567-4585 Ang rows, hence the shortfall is -0.340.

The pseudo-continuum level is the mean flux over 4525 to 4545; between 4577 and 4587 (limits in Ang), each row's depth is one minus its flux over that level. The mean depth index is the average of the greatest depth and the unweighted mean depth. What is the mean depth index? -0.038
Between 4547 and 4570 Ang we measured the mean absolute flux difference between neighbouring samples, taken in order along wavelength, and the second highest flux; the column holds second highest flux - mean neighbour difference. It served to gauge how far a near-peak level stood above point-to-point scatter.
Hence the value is 2.56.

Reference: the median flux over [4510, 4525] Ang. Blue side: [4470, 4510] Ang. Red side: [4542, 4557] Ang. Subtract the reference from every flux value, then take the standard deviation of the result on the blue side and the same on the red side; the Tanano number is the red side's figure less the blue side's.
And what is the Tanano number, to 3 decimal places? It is -0.121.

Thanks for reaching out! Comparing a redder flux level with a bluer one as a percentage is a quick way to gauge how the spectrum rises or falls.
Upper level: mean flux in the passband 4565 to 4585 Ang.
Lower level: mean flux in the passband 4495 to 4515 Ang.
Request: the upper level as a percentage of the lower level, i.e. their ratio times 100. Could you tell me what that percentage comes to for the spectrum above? 103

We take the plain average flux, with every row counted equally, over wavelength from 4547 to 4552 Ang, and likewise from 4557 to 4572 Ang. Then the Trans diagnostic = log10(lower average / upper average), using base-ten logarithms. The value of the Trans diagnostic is -0.003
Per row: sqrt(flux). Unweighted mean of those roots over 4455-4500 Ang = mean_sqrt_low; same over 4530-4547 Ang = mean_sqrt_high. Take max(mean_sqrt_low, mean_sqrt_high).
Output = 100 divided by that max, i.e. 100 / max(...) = 65.4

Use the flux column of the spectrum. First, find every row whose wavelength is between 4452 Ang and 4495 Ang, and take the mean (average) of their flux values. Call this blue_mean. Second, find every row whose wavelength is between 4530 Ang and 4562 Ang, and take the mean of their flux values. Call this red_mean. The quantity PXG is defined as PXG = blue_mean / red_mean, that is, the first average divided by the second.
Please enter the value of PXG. 0.95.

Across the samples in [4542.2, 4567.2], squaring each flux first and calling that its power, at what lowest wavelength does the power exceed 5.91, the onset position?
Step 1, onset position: 4543.5 Ang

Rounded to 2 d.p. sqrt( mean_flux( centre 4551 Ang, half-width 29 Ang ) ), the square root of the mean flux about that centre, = 1.57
